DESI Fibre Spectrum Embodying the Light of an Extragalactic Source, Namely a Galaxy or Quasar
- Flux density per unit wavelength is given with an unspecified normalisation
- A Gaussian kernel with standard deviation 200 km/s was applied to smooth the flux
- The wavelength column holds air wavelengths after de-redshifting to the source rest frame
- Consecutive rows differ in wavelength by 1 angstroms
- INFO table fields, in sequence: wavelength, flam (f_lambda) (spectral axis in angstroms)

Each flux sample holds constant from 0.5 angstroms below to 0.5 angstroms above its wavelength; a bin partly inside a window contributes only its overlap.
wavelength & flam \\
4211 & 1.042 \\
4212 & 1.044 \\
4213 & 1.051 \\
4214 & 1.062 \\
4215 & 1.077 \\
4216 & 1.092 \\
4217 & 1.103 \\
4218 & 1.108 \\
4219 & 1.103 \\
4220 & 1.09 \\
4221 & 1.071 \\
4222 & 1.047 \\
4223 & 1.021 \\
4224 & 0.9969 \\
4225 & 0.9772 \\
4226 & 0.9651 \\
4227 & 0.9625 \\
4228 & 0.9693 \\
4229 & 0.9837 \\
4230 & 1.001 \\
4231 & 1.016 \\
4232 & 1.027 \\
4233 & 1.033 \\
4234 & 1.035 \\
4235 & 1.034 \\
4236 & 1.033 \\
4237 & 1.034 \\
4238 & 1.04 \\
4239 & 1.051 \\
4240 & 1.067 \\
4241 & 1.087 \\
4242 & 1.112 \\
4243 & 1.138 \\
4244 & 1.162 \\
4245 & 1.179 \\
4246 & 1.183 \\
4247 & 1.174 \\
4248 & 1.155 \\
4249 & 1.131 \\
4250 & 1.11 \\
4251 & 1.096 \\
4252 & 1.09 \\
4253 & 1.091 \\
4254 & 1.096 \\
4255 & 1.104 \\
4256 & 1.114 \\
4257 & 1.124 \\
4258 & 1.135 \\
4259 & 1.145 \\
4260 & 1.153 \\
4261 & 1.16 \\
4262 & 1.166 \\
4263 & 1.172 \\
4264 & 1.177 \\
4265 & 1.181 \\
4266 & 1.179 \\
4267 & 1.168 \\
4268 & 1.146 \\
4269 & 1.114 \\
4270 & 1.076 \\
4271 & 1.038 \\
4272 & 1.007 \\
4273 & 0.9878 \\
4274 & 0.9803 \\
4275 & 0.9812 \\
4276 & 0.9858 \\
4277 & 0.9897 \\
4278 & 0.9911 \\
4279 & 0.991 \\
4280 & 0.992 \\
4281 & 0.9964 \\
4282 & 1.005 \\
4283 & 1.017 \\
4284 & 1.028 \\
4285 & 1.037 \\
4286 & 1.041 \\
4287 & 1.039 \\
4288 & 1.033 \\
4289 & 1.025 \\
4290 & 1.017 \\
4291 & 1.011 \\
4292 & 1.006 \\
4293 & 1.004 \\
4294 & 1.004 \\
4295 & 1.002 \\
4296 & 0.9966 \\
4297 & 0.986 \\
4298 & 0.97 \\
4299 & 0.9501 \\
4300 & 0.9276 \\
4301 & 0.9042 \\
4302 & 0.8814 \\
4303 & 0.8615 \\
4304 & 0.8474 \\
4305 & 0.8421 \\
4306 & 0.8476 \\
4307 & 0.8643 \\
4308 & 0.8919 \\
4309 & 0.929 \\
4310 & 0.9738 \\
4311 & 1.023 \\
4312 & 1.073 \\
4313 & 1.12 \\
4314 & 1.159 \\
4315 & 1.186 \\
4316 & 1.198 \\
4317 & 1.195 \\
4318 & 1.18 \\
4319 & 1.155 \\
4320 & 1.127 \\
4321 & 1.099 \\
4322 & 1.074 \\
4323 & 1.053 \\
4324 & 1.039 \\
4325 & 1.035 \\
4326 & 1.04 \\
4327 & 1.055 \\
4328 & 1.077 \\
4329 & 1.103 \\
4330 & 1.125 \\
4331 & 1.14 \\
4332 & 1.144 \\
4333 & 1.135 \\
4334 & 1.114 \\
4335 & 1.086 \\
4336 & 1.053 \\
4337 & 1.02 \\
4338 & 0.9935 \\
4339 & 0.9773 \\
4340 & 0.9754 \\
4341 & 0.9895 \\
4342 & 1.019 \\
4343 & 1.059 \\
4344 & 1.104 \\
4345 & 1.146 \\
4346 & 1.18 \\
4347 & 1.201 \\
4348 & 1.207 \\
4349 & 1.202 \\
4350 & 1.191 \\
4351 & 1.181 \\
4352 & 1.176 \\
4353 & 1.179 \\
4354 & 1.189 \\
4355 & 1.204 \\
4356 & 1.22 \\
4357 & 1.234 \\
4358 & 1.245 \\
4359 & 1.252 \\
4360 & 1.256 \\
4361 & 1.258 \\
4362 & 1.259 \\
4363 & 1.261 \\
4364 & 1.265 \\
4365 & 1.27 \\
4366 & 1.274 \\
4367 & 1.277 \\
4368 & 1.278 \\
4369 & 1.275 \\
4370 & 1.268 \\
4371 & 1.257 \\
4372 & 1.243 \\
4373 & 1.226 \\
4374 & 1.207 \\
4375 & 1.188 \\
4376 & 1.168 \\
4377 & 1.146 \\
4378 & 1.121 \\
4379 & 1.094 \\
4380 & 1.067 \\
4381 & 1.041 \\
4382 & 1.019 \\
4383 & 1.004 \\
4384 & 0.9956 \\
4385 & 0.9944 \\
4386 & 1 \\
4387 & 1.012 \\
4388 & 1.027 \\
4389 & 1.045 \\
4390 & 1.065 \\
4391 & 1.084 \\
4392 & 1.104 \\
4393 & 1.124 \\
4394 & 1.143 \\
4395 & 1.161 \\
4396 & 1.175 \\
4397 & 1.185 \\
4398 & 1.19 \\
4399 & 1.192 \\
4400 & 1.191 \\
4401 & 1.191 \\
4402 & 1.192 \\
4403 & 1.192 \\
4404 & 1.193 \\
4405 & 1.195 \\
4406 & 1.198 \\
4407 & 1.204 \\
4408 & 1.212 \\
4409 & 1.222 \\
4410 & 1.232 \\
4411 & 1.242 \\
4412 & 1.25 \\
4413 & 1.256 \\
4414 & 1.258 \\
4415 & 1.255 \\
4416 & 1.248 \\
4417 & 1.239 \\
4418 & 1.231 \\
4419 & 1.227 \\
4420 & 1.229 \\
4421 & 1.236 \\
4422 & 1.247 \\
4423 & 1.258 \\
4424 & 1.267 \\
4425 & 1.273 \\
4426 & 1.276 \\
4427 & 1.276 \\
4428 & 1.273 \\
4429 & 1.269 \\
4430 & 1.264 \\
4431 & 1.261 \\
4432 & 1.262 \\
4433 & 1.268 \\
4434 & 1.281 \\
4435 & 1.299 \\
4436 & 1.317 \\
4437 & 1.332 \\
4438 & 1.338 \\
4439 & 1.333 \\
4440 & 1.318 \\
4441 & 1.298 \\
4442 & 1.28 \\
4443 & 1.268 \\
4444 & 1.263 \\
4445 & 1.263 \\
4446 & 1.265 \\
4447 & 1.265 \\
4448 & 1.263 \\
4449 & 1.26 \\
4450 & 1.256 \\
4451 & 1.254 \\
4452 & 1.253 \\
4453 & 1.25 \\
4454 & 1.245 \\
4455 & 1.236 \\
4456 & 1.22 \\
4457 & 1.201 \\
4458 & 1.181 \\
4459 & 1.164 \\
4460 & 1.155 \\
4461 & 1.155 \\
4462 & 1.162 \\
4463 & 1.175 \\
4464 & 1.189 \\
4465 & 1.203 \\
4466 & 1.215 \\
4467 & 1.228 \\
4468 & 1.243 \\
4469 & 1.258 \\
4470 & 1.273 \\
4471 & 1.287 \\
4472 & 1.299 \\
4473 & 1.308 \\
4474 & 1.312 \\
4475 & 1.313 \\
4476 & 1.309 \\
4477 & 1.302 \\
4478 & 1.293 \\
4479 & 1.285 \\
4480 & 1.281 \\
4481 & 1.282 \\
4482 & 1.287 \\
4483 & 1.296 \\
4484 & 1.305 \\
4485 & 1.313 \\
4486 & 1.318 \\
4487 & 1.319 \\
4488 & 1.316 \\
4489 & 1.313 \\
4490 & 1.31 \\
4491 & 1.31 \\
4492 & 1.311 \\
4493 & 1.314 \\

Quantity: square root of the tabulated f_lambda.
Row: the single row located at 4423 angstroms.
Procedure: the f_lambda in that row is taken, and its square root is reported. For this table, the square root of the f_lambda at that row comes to 1.12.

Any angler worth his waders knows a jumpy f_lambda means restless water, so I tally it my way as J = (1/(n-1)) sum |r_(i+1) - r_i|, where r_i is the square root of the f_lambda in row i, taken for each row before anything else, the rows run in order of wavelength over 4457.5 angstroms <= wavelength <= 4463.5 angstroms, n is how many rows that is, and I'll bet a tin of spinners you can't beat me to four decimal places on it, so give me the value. 0.0043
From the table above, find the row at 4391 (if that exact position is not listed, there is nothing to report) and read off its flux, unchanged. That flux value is 1.084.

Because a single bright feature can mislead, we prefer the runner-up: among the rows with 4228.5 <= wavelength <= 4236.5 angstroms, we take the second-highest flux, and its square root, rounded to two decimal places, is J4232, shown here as 1.02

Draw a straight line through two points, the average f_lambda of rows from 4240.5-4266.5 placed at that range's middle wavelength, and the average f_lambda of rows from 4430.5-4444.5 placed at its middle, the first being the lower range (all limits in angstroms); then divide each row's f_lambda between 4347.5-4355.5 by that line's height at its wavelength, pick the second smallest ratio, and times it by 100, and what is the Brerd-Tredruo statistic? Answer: 96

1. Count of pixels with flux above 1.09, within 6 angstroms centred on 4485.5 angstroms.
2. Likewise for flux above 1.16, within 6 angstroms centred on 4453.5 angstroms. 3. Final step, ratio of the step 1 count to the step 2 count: 1.0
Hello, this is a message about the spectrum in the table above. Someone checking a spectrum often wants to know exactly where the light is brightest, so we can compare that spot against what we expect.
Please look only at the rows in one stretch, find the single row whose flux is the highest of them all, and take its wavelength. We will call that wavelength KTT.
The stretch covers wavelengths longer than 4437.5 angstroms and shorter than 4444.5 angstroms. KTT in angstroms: 4438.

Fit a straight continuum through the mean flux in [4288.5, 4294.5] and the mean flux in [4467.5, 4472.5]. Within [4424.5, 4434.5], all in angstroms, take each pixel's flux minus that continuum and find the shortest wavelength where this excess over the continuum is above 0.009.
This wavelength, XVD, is 4425 angstroms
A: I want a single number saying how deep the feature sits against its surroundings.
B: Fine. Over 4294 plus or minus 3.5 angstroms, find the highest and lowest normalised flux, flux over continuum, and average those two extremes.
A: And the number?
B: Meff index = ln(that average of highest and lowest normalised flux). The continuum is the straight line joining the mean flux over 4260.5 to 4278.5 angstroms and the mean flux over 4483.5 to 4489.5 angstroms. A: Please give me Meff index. -0.11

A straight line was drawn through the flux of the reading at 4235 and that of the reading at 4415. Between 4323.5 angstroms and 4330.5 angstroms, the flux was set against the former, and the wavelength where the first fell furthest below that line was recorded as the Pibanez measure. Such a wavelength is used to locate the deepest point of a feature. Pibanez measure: 4325 angstroms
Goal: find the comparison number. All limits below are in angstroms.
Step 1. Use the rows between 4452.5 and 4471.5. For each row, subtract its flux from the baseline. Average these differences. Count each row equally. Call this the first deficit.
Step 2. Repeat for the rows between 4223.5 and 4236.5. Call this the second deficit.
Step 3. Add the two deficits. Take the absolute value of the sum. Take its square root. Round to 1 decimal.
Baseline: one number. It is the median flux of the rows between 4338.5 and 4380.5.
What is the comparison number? 0.4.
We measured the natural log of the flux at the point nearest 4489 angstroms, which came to 0.27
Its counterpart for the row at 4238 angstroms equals 0.04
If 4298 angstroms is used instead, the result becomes -0.03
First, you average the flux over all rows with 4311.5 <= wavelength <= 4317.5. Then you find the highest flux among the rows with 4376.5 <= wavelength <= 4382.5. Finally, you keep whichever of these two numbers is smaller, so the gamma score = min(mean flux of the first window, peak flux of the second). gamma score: 1.15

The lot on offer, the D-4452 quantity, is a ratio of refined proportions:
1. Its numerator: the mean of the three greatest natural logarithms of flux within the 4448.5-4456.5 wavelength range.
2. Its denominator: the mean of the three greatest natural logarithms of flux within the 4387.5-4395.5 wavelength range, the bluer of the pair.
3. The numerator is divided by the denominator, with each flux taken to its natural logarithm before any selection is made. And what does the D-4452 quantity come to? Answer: 1.71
